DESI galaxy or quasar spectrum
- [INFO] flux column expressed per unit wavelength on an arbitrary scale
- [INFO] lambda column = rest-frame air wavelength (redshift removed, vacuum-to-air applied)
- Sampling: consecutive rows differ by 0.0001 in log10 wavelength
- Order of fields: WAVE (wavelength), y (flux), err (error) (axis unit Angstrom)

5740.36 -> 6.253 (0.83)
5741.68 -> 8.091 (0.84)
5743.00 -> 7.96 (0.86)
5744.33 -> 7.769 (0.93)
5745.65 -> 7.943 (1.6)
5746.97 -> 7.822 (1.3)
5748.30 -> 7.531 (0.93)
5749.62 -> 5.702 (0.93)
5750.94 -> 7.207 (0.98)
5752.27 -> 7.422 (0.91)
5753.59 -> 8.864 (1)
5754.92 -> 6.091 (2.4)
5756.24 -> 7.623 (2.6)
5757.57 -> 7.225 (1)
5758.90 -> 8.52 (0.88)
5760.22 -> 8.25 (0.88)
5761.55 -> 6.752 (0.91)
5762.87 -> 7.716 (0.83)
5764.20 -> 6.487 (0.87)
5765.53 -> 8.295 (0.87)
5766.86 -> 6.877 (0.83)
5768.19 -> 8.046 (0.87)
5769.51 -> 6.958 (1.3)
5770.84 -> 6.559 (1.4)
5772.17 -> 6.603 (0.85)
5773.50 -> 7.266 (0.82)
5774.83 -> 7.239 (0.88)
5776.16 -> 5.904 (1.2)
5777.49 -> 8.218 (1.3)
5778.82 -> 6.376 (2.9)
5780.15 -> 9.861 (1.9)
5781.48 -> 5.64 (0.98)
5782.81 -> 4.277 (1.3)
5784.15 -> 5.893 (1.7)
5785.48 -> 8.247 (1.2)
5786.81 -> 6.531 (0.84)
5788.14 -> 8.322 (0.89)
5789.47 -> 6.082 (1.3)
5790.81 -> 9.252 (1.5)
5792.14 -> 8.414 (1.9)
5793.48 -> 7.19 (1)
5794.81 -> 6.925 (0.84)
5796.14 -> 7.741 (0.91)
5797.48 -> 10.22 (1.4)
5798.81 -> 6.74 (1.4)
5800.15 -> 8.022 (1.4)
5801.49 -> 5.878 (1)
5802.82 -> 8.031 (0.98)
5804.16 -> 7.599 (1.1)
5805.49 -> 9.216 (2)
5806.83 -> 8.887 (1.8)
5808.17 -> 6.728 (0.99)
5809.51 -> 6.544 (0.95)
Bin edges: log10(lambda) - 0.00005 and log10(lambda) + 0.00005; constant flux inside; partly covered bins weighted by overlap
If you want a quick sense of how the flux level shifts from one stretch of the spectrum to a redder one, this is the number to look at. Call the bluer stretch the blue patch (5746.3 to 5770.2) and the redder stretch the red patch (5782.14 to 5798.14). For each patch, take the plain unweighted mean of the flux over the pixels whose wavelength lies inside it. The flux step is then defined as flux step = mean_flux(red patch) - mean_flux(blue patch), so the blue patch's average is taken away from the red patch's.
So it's 0.0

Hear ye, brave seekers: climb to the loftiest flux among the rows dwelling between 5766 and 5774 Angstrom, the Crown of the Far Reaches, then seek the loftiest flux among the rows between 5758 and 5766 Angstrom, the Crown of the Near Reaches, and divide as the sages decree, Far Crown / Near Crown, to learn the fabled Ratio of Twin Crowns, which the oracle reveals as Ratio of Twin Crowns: 0.94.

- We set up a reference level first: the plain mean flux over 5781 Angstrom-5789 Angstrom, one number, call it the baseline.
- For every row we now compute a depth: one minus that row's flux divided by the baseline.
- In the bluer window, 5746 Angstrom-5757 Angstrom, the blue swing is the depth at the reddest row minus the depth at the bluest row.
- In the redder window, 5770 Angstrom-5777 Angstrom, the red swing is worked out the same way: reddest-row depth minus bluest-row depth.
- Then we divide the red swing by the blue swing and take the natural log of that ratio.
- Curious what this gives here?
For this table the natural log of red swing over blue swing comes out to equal 1.2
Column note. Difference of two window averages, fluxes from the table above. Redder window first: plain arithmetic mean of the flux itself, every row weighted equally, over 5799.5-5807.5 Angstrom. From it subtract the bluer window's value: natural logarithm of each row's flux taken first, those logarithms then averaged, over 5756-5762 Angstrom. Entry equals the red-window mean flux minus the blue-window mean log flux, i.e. 5.90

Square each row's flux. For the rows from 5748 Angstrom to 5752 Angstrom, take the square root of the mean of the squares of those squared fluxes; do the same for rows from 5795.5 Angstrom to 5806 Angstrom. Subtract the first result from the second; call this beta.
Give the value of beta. 19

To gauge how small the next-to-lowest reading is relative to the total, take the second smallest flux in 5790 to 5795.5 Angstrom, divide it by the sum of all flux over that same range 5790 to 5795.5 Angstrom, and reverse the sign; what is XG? -0.226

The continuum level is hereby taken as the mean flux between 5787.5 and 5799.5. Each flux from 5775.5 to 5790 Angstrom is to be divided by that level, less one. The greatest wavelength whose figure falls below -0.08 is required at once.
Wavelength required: 5789.47 Angstrom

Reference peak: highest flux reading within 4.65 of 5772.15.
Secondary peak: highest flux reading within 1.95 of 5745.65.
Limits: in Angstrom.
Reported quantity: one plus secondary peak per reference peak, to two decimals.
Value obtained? 1.99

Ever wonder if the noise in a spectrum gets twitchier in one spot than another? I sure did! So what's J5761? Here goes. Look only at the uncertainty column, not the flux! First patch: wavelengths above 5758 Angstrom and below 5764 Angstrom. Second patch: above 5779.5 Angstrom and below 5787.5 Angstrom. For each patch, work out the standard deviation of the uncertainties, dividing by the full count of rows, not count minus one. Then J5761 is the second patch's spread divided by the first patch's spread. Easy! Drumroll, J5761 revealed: 13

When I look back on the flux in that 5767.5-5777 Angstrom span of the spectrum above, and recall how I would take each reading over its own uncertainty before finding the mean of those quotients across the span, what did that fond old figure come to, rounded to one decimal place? 7.0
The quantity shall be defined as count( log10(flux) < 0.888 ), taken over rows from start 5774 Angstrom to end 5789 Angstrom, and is 7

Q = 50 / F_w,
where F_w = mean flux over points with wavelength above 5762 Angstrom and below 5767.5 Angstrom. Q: 6.8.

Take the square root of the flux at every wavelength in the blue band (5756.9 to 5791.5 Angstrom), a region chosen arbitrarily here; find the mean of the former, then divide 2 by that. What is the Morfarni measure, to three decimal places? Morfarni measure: 0.748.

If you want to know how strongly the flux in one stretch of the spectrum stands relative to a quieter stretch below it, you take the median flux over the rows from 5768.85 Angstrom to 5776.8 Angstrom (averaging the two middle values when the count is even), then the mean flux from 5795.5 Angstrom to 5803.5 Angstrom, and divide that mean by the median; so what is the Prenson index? 1.15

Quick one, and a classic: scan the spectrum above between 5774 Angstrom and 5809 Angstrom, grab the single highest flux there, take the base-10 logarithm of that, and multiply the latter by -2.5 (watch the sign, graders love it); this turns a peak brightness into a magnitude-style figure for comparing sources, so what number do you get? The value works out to -2.52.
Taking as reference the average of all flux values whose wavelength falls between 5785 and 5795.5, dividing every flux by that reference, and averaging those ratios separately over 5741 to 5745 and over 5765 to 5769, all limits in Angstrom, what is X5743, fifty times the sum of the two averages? 103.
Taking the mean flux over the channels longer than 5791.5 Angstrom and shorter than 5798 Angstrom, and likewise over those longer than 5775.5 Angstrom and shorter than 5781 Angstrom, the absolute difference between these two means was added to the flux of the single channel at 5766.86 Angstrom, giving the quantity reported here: 7.4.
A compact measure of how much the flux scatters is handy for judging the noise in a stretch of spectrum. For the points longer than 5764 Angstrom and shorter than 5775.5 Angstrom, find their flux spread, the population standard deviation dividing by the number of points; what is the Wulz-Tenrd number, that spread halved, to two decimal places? 0.30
